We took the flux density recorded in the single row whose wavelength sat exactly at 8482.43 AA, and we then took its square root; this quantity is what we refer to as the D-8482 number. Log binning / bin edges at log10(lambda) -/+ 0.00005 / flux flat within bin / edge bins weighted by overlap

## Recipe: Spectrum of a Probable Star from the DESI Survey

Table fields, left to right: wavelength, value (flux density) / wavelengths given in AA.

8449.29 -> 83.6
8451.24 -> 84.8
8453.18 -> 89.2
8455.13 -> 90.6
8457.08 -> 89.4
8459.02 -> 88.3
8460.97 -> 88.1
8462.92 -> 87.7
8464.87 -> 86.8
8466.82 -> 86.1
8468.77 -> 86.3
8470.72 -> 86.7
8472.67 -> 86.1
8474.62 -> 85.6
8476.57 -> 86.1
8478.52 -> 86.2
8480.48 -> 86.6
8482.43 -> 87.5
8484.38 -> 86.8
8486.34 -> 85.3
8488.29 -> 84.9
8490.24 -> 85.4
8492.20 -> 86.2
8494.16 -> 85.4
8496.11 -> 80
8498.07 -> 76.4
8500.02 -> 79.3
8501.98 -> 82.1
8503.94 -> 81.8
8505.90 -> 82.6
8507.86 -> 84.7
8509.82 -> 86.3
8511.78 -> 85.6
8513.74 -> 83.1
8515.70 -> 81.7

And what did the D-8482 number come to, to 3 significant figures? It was 9.35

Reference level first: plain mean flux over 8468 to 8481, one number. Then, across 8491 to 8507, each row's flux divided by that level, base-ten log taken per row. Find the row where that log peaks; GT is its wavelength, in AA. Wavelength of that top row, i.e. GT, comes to 8492.20 AA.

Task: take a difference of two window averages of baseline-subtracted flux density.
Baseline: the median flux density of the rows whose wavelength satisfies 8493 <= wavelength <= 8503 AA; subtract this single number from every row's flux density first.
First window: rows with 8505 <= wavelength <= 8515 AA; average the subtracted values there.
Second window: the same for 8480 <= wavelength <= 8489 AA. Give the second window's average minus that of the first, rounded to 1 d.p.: 1.8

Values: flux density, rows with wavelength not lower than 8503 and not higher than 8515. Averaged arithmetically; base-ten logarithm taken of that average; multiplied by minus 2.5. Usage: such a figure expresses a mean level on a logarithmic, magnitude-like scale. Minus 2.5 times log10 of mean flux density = -4.81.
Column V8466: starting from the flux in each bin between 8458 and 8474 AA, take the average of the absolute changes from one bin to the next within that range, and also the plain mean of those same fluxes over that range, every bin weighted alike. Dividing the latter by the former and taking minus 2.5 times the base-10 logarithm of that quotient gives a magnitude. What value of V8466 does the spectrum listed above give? -5.6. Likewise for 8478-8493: -5.2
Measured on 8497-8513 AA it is -4.3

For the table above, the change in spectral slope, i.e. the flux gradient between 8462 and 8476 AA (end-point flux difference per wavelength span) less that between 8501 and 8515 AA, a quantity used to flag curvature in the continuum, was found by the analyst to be -0.3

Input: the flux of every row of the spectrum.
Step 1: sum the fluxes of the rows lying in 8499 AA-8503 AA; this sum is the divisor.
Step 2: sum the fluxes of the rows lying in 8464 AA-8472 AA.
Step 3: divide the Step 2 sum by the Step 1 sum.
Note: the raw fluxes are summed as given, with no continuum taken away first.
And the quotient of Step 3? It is 2.1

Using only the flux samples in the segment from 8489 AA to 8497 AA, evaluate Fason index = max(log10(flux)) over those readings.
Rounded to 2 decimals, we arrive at 1.94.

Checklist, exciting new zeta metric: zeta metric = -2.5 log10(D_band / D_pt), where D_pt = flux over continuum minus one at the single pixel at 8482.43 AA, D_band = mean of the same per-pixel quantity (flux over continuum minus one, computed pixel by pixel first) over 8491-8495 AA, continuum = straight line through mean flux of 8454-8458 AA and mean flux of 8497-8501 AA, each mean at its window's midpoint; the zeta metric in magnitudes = -0.3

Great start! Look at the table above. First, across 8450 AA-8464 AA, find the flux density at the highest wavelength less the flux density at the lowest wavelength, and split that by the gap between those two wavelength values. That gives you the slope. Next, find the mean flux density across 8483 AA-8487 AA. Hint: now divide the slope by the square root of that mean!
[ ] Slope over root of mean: 0.027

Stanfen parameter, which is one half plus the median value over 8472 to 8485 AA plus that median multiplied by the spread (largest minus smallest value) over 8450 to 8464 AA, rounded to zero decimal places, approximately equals 587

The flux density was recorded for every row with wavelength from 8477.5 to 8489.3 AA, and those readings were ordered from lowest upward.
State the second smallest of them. 85.3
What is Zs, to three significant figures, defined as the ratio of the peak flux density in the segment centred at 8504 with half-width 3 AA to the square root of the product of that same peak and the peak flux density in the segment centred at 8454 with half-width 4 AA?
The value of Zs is 0.955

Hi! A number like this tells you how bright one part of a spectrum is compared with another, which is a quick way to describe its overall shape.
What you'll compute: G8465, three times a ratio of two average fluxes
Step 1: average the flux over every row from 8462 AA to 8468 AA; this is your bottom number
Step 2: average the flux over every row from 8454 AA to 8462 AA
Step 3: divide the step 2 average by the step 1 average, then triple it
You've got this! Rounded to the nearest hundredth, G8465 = 3.08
